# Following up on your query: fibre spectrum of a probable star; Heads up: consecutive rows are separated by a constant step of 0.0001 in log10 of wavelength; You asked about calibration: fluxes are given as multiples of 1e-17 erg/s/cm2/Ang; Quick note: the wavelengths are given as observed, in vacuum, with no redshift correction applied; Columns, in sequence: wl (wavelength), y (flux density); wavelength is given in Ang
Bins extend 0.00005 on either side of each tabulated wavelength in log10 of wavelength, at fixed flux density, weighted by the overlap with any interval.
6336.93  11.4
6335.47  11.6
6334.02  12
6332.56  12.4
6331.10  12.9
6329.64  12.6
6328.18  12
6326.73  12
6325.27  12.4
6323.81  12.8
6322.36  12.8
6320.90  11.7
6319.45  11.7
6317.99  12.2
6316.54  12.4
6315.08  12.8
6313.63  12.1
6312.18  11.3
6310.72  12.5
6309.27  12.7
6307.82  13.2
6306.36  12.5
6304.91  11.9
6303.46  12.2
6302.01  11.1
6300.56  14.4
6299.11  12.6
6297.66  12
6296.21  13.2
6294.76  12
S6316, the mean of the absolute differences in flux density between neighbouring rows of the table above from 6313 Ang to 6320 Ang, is 0.45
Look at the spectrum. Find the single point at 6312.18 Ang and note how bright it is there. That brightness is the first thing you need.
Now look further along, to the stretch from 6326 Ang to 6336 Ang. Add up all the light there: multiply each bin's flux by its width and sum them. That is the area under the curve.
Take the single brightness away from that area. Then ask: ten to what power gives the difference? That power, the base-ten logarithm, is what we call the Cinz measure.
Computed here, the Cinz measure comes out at 2.05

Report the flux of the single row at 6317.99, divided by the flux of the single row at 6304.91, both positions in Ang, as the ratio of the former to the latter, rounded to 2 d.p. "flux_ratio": 1.03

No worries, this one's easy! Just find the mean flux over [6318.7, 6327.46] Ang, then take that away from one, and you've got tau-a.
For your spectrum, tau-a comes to -11.2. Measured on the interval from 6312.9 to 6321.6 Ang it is -11.2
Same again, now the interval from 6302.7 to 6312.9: -11.3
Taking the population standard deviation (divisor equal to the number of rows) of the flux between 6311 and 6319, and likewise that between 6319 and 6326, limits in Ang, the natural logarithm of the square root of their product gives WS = -0.71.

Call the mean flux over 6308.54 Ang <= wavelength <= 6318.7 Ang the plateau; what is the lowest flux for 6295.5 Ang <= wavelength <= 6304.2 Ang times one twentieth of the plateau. 6.82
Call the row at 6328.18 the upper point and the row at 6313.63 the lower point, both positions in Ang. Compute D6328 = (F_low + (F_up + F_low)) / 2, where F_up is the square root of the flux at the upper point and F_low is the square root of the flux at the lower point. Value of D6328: 5.21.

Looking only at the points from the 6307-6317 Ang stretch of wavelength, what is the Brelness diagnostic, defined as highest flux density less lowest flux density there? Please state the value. 1.90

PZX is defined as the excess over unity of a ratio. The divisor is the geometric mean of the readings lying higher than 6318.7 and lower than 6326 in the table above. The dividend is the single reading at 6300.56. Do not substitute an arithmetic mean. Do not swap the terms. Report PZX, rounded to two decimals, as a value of 0.17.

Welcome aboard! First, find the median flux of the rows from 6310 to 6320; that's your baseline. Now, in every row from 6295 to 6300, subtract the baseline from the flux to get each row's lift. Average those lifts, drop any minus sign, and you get 0.40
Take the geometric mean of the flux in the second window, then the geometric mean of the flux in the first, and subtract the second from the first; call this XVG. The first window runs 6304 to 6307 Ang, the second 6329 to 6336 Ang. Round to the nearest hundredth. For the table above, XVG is -0.10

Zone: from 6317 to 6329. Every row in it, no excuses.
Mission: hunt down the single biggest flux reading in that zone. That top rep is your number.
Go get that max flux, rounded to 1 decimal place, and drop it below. 12.8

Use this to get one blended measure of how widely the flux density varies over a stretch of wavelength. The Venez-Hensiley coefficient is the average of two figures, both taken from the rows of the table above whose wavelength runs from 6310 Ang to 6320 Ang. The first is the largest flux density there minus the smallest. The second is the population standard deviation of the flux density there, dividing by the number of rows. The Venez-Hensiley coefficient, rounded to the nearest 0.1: 1.0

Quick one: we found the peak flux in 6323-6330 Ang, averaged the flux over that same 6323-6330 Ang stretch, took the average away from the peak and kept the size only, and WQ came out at 0.44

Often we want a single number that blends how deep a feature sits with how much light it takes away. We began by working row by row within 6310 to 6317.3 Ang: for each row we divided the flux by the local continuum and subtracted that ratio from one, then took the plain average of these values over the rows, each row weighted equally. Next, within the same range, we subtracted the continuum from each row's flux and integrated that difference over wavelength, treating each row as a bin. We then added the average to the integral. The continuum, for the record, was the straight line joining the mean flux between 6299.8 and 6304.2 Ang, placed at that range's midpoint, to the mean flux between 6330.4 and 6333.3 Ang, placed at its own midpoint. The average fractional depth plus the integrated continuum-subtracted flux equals -2.7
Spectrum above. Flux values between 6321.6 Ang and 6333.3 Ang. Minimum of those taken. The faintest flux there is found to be 12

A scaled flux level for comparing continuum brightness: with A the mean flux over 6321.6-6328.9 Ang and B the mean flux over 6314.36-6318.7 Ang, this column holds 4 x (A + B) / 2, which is 49.7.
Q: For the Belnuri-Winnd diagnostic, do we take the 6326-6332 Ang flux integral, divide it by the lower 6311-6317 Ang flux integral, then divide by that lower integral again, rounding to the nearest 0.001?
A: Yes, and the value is 0.014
